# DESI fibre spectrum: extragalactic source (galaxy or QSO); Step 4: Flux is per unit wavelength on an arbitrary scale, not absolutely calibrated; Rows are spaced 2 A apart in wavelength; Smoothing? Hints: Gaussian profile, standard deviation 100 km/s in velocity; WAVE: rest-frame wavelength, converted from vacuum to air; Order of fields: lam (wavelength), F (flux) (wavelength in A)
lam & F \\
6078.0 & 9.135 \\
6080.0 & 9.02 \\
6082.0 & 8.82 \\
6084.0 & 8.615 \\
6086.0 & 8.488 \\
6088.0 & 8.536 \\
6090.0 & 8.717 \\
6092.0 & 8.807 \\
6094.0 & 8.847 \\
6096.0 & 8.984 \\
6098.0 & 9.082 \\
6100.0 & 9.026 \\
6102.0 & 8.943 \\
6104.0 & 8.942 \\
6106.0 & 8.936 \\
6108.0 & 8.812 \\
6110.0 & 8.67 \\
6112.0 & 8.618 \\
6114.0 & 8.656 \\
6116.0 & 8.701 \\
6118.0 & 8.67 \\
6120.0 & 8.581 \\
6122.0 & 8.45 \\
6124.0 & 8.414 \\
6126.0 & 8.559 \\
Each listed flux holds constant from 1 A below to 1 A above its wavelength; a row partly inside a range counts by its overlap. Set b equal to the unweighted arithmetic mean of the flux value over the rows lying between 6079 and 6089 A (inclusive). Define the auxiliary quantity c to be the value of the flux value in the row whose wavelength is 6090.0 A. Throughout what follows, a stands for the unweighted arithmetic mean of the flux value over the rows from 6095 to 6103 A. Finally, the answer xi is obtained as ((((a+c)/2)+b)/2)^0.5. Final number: 2.96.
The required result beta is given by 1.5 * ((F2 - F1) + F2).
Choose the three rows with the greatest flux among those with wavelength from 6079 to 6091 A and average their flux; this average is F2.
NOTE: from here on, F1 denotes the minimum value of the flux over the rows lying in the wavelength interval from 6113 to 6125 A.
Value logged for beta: 13.9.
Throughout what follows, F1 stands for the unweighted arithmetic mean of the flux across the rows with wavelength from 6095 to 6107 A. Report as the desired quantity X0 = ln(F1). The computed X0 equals 2.20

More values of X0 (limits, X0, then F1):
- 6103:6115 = 2.17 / 8.77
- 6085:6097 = 2.17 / 8.73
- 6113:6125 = 2.15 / 8.58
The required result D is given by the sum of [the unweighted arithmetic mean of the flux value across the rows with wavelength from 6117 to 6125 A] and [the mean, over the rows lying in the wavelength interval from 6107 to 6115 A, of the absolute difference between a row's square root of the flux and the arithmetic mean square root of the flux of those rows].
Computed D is 8.54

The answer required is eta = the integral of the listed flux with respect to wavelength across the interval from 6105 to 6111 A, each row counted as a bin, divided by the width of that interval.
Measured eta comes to 8.81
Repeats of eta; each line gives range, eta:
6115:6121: 8.65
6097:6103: 9.02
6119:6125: 8.48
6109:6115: 8.65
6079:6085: 8.82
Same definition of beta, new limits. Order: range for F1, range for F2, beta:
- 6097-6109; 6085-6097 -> 13.4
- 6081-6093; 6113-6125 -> 13.3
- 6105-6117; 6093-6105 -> 14.2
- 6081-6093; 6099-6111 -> 14.2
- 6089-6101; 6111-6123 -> 13.0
